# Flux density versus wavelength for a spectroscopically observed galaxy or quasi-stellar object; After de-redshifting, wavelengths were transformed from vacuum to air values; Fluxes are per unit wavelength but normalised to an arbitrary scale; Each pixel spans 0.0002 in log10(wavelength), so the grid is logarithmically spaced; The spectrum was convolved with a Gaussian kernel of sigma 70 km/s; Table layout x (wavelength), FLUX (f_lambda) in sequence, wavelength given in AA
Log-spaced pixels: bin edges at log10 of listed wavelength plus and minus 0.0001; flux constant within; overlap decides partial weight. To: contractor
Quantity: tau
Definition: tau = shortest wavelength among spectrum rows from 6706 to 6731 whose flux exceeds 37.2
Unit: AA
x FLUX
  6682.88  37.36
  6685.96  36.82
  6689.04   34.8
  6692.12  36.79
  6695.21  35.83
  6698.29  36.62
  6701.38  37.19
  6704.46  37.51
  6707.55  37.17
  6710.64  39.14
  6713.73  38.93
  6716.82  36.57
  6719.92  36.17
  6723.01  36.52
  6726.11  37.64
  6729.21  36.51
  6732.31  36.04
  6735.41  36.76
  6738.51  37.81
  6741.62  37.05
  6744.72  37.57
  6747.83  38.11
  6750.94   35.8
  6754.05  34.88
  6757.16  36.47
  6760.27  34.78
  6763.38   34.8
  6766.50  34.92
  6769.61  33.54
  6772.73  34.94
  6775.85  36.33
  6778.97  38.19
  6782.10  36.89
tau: 6710.64 AA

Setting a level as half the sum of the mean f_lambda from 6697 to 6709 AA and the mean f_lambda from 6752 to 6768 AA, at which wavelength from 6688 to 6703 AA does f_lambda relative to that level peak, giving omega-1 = 6701.38 AA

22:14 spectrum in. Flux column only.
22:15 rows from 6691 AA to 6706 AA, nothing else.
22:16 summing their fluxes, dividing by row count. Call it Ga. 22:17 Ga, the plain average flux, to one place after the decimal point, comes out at 36.8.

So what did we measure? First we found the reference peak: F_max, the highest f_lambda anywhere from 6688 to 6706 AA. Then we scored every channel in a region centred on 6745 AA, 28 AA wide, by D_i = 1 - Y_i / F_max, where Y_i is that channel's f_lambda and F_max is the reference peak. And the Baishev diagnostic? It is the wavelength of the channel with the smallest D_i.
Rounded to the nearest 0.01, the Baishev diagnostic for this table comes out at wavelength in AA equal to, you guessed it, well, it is 6747.83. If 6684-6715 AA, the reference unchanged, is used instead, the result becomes 6710.64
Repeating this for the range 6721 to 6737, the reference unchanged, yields 6726.11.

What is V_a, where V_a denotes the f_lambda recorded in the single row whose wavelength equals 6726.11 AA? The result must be 37.64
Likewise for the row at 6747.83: 38.11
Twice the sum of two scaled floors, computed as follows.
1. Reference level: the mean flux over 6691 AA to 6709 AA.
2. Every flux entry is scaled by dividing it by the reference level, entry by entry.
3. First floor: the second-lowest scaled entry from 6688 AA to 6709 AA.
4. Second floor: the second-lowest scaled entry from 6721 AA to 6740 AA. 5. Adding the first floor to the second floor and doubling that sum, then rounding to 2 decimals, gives 3.93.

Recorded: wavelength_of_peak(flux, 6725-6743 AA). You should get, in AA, 6738.51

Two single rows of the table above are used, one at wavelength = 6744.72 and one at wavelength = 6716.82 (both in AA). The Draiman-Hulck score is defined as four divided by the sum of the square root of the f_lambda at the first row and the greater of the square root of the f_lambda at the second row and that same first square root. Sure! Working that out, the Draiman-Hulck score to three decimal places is 0.326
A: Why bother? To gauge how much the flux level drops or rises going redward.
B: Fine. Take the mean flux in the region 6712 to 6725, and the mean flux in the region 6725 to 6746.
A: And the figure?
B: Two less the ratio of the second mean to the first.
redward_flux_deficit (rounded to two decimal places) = 1.00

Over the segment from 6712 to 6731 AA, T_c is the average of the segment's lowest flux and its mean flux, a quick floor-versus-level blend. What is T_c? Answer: 36.6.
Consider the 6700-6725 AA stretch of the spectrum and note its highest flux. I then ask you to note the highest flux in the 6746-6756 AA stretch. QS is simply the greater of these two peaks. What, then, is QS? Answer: 39.1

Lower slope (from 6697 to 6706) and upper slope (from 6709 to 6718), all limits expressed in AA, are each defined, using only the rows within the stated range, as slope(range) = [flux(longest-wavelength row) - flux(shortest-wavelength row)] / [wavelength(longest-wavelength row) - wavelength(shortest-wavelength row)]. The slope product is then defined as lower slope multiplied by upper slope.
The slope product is -0.06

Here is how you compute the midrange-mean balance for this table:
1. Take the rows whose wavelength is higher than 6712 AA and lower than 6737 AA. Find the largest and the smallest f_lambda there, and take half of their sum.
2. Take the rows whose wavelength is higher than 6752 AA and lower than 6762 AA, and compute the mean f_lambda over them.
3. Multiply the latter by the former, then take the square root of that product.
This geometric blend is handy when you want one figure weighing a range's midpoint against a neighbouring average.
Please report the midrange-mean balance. 36.4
